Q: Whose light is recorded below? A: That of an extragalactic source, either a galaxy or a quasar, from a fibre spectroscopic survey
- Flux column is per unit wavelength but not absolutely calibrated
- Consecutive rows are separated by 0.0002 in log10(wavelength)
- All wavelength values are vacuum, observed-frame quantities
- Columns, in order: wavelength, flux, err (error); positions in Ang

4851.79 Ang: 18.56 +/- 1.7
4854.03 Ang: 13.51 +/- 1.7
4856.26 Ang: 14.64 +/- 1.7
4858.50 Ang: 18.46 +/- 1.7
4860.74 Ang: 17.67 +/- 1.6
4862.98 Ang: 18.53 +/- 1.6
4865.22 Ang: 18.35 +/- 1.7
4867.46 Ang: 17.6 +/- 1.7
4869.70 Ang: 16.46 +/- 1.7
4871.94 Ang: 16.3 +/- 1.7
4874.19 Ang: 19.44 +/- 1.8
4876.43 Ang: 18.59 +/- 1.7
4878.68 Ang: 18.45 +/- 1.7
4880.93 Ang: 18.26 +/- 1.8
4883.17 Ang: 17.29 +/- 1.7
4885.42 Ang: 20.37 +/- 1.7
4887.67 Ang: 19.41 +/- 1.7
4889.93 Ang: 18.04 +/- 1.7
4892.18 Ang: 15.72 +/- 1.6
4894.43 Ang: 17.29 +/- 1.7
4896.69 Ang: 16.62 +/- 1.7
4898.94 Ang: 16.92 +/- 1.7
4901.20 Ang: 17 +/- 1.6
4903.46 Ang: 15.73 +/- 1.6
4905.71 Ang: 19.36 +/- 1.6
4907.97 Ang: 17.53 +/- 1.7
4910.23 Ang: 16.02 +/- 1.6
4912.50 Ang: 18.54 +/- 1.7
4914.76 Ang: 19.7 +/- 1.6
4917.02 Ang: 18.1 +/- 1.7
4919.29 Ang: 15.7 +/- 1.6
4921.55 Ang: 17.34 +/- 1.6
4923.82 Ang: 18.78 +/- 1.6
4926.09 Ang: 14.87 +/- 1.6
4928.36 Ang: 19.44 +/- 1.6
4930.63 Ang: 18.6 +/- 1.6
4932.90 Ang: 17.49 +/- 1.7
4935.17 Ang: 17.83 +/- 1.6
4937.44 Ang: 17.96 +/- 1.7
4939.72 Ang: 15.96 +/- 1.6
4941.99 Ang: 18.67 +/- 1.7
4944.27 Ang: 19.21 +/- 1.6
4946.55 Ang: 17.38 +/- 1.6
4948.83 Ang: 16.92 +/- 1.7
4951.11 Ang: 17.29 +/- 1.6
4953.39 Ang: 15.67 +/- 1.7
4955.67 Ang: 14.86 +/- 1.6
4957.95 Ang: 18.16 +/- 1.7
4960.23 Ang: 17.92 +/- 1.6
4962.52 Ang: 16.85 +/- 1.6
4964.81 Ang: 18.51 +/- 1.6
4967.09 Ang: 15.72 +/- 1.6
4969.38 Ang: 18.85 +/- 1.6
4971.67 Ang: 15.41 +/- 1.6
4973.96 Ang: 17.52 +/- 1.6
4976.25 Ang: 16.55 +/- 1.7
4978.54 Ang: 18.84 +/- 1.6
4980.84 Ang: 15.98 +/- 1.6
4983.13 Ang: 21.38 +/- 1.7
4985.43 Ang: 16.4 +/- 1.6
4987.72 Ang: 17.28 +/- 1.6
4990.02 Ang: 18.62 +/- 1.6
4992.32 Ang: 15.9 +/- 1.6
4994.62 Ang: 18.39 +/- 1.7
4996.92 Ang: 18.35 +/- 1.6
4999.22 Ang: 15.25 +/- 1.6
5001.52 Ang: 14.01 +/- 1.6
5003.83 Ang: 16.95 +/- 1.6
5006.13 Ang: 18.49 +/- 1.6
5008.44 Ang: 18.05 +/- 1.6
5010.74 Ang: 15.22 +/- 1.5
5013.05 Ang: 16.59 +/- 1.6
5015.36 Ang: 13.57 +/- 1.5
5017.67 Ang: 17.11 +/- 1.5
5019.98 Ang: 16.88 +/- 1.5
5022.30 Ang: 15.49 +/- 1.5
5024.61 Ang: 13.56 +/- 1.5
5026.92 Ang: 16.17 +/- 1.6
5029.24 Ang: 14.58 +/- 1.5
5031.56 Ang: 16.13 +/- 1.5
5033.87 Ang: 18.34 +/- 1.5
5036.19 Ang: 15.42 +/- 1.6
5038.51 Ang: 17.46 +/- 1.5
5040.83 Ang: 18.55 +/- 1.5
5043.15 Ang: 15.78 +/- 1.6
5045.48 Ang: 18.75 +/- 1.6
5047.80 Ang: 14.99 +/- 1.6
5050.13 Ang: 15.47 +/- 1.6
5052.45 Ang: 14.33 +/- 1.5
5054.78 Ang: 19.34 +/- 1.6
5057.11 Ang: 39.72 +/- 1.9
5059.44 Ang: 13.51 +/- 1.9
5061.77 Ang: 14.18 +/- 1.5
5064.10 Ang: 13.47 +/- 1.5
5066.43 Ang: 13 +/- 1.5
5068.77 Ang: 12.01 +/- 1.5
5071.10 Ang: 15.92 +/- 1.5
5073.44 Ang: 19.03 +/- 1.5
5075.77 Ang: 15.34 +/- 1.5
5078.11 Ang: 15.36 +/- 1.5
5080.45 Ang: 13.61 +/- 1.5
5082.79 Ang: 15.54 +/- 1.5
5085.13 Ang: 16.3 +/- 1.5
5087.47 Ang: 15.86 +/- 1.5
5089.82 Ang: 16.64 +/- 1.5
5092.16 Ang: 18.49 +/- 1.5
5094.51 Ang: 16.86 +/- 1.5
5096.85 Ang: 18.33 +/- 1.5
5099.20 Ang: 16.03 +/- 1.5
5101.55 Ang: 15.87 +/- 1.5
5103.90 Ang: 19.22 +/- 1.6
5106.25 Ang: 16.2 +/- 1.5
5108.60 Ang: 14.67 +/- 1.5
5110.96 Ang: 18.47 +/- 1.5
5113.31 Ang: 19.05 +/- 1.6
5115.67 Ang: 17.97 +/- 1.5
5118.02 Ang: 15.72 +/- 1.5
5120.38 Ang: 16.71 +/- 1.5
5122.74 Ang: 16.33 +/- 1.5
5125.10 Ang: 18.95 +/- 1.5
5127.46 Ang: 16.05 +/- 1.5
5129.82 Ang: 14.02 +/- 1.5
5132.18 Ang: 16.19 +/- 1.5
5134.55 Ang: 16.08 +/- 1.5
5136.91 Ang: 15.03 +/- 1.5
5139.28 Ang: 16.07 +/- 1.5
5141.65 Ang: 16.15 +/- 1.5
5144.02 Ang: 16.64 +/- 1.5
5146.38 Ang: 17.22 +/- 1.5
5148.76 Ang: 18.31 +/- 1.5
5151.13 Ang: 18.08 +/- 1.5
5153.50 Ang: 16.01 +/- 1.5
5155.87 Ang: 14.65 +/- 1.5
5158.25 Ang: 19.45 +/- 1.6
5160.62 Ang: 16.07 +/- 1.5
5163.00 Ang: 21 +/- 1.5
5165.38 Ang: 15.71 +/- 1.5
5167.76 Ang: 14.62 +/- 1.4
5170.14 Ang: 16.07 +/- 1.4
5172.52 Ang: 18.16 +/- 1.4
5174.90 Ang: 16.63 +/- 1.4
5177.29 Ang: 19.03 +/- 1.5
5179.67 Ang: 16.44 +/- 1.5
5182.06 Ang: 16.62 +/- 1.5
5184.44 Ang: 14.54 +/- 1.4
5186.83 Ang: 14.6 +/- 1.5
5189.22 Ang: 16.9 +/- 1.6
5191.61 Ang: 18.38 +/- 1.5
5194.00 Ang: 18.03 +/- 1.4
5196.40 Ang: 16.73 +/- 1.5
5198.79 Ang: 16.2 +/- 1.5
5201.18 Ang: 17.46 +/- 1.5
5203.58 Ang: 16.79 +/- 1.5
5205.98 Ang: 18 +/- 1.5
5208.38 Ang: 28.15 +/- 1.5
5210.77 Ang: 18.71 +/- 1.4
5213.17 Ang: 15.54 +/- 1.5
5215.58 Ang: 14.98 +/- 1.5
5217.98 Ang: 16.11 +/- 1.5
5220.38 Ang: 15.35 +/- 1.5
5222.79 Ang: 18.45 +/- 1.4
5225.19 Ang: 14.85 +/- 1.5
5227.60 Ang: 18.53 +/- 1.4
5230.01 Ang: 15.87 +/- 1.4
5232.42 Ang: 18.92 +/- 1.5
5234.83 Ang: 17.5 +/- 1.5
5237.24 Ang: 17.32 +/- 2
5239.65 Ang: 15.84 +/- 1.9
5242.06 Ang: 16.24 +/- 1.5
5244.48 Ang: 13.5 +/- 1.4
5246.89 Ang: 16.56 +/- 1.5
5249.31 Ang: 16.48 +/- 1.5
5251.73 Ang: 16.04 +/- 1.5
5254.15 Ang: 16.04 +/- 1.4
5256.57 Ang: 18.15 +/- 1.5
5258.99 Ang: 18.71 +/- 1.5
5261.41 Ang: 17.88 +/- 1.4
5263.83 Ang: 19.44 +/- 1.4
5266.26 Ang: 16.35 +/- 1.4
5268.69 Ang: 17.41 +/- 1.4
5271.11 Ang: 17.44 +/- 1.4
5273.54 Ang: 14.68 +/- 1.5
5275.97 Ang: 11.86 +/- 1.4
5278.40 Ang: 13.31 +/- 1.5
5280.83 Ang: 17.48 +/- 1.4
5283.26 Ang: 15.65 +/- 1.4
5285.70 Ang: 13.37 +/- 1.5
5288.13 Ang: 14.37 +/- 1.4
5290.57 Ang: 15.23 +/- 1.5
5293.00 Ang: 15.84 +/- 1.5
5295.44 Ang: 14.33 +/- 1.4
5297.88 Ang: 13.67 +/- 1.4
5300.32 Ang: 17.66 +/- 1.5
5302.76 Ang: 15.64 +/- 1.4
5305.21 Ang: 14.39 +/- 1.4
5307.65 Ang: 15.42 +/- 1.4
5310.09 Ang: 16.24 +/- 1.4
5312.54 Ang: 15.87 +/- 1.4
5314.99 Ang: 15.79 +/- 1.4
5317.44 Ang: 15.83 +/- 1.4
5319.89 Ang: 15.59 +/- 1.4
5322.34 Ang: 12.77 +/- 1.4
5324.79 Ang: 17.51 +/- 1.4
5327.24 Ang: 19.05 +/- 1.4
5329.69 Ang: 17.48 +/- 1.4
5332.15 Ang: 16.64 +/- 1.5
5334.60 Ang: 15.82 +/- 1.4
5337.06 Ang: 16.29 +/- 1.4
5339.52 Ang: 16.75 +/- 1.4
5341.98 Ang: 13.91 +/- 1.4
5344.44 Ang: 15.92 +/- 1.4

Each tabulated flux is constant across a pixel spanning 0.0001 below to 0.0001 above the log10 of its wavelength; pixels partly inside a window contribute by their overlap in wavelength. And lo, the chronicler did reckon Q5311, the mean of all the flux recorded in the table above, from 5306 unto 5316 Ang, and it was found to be 15.8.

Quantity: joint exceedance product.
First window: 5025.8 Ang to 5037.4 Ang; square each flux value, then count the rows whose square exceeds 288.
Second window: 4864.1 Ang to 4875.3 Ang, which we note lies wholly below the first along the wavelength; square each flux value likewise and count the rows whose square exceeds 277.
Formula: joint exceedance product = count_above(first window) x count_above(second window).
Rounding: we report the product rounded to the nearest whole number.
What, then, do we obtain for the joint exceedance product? 3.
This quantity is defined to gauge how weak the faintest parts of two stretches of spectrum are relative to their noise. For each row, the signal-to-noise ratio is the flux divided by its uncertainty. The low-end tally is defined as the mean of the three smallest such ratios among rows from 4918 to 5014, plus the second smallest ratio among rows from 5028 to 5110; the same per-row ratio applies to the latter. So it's 17.1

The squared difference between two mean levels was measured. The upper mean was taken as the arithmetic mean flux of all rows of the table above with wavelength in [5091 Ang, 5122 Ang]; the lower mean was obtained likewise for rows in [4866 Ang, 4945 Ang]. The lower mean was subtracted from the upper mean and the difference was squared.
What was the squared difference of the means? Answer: 0.3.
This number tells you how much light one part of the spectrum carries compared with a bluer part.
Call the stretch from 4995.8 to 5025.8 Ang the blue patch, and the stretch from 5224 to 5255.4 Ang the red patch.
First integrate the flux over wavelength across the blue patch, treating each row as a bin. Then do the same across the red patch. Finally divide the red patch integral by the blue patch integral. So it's 1.07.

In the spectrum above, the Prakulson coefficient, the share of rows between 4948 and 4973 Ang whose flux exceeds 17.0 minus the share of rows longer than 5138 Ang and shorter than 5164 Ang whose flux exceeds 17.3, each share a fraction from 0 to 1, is 0.1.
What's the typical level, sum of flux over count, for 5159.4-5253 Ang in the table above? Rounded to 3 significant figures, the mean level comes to 17.0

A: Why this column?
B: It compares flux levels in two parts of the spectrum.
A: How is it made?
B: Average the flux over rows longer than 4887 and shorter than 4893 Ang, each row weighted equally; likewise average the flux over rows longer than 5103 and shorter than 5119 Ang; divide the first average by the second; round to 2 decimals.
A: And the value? 1.02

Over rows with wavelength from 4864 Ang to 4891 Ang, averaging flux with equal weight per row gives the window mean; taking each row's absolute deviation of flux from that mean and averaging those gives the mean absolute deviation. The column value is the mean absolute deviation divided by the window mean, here 0.049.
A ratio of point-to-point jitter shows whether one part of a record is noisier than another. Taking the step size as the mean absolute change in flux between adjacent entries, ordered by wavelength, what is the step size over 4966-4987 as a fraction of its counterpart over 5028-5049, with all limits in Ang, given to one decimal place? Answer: 1.3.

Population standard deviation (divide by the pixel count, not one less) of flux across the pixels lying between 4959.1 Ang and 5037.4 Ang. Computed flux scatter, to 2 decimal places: 1.69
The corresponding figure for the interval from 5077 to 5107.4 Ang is 1.43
